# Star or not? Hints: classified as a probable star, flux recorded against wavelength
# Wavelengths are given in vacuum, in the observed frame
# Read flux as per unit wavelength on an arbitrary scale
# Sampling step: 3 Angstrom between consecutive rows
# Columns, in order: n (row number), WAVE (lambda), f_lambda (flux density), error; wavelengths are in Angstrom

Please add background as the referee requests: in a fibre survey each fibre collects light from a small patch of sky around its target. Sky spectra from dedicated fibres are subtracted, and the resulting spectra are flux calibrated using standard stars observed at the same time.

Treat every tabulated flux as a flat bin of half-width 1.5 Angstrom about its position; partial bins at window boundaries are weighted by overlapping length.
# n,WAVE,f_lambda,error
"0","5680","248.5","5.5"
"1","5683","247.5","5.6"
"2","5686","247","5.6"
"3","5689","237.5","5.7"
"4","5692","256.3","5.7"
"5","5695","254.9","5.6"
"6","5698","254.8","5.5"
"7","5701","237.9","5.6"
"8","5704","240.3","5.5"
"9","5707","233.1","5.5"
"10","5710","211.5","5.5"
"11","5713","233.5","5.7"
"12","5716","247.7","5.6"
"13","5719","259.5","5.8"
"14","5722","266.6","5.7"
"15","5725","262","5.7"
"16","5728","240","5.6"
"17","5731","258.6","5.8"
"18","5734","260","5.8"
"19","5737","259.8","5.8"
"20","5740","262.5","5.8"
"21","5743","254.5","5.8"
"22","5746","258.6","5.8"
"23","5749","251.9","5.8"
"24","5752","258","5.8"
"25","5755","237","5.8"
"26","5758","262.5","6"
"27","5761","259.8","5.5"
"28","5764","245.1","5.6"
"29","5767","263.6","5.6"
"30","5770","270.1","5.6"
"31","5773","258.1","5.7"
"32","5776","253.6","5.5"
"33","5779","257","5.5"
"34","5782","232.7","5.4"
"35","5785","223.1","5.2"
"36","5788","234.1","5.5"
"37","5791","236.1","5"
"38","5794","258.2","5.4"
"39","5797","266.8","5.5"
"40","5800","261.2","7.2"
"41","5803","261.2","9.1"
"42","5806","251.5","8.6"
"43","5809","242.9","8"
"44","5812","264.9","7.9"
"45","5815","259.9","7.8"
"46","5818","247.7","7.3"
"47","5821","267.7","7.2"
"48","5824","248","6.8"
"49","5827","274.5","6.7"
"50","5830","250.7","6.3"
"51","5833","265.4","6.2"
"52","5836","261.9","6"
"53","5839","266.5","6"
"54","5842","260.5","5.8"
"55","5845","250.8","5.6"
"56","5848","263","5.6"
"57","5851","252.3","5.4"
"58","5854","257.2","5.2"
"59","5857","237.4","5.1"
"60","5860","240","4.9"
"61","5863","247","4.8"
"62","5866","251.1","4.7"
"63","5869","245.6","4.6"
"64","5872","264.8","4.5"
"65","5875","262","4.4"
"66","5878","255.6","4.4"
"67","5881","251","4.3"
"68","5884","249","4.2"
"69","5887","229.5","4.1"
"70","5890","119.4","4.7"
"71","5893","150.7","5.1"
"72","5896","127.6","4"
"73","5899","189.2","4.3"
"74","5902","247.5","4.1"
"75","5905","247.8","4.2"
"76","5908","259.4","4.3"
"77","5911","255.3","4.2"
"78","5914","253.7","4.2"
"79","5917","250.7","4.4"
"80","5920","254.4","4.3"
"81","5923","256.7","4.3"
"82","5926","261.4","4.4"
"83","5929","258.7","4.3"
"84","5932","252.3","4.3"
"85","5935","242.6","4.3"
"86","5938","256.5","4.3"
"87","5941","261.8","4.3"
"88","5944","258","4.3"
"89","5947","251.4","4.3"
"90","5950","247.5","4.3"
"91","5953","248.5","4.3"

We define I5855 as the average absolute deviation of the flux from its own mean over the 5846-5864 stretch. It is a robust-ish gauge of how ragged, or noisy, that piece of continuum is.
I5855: 8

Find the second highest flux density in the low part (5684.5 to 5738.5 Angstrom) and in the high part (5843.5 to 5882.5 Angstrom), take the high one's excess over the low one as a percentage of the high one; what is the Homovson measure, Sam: 0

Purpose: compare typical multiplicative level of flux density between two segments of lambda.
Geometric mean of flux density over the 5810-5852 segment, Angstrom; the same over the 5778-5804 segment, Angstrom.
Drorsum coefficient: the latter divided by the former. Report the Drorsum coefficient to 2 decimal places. 0.95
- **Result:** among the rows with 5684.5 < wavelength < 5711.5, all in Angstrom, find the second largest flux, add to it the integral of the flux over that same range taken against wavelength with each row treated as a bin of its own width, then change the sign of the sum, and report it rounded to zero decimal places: -6775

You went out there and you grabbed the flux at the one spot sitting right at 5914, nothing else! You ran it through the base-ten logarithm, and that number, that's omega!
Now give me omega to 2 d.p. 2.40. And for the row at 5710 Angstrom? 2.33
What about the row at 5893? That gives 2.18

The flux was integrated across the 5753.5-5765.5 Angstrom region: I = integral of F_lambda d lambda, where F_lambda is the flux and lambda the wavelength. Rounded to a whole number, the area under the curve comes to 3013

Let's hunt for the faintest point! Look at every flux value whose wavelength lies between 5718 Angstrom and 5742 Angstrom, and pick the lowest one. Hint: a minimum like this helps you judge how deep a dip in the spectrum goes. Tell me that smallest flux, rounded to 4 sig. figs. 240.0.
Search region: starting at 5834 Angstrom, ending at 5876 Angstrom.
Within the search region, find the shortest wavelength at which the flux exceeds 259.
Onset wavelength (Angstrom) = 5836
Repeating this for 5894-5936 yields 5908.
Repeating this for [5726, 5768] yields 5734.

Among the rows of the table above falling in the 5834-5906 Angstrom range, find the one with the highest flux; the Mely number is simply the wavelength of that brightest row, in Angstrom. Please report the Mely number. 5839 Angstrom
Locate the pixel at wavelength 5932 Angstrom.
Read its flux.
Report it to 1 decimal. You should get 252.3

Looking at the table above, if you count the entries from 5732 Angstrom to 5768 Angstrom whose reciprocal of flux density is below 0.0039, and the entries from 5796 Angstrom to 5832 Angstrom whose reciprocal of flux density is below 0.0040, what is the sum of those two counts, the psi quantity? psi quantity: 17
